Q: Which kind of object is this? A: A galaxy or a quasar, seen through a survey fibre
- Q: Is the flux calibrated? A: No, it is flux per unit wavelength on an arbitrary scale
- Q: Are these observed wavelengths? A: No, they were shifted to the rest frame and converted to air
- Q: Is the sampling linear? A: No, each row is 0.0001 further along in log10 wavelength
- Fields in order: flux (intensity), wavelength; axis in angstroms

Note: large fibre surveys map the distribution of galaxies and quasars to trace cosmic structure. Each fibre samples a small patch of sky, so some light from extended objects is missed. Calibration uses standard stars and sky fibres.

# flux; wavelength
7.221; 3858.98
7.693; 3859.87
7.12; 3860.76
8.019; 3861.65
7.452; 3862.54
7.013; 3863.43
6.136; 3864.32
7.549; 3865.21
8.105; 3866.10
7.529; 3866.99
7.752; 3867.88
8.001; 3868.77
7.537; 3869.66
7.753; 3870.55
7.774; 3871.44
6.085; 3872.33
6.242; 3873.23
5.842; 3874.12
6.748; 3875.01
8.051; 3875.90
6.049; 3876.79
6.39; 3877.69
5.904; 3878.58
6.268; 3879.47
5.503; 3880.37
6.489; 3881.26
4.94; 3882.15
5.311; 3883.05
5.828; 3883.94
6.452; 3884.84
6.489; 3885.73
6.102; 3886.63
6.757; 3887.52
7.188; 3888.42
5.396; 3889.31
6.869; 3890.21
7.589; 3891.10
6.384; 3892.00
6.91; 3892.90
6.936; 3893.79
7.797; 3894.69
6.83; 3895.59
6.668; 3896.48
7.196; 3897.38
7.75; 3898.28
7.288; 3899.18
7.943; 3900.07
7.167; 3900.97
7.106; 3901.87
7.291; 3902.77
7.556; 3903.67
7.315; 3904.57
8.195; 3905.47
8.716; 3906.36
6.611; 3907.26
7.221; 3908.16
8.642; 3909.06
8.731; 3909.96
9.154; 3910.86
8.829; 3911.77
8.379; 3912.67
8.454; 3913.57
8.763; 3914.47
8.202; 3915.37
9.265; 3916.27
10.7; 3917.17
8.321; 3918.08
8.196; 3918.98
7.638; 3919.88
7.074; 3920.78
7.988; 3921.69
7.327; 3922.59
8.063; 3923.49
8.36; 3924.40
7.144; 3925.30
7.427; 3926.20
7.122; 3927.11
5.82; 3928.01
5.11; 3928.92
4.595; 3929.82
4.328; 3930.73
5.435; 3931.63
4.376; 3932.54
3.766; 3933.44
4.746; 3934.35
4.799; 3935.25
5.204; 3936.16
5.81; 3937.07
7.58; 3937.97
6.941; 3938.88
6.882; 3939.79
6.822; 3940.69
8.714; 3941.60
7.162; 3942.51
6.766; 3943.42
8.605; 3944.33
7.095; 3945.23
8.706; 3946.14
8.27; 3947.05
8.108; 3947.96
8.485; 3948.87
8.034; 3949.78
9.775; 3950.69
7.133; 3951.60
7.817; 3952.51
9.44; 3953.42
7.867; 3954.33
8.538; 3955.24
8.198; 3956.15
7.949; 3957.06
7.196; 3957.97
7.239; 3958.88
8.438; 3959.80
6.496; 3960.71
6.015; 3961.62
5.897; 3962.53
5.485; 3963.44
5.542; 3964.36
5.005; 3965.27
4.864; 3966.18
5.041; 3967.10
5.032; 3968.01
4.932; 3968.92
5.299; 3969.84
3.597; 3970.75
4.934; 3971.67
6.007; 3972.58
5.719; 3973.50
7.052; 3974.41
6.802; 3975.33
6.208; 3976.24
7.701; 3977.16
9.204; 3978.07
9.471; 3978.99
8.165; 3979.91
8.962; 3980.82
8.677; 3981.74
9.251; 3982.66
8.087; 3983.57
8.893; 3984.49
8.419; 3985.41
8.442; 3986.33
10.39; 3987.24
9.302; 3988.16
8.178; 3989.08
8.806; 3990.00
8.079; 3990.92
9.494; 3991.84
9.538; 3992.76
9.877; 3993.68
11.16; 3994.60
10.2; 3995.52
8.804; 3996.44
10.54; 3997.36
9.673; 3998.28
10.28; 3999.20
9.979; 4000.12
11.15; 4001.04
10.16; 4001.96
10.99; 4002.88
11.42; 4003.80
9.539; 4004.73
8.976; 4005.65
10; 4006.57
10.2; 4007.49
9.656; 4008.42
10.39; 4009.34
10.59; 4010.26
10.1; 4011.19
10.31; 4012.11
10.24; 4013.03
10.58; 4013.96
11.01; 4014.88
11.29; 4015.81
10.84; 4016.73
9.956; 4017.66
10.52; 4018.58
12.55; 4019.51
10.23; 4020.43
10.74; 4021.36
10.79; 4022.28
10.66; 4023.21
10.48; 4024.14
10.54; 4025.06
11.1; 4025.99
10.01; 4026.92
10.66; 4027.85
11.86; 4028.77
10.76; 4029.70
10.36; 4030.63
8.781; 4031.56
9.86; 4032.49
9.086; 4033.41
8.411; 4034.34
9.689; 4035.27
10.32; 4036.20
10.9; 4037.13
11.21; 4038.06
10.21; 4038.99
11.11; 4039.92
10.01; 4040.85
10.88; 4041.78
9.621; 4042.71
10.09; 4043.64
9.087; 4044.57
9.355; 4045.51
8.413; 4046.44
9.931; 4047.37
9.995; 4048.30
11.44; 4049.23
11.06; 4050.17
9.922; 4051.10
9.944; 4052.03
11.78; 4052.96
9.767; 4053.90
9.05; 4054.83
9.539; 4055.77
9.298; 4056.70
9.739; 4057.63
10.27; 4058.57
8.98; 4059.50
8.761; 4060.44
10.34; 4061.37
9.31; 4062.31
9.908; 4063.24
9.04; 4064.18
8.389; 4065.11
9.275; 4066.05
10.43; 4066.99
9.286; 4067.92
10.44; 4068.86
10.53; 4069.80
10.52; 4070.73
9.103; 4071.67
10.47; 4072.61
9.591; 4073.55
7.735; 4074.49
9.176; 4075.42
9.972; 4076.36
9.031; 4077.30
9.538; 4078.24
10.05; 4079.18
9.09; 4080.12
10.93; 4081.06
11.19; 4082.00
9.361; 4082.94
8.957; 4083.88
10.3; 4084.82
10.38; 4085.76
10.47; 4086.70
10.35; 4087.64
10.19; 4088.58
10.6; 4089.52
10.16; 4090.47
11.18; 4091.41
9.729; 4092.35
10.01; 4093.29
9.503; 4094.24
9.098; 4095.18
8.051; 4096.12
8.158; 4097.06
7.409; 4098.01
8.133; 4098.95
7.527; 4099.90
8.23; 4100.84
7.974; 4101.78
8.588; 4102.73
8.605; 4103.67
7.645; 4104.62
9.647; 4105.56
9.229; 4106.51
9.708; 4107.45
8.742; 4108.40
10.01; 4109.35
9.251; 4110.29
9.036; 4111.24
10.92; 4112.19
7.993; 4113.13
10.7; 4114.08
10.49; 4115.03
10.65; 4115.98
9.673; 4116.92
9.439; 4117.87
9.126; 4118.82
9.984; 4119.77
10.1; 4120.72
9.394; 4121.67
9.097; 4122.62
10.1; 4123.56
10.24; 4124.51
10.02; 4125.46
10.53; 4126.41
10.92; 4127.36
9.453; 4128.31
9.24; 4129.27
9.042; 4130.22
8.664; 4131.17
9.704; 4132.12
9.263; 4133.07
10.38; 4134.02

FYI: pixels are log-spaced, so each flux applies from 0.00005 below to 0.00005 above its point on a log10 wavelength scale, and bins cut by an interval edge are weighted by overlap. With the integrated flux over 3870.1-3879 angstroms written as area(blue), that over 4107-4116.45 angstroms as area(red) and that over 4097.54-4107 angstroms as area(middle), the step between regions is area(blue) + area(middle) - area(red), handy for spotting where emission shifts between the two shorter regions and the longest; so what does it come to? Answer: 46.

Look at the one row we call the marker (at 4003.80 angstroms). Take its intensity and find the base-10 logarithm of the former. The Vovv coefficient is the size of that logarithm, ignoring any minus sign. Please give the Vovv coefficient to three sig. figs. 1.06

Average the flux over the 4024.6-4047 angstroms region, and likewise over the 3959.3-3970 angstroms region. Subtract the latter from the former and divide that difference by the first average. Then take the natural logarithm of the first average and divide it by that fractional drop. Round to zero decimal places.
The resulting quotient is 5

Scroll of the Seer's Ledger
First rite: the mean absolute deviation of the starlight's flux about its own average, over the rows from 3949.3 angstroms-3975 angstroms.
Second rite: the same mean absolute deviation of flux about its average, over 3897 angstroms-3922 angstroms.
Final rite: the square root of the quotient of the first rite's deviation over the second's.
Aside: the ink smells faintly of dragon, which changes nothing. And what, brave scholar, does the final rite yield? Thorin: 1.4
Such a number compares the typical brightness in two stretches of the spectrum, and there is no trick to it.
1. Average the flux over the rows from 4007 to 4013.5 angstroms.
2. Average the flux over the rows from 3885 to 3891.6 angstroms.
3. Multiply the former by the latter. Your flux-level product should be 68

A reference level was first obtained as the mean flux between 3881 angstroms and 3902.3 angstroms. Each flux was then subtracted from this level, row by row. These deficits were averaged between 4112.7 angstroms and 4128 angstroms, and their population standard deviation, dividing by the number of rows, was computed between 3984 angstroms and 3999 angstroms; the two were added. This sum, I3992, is -2.3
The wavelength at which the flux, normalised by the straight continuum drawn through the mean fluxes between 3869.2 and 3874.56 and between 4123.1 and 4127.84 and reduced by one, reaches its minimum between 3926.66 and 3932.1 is 3930.73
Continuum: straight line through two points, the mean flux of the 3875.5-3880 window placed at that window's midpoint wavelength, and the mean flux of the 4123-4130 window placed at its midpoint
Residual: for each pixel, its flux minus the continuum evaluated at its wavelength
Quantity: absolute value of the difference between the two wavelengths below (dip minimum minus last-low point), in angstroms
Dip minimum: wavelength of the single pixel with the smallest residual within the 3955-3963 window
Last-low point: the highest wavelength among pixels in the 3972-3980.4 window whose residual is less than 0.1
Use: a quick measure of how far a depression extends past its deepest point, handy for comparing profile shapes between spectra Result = 14.6 angstroms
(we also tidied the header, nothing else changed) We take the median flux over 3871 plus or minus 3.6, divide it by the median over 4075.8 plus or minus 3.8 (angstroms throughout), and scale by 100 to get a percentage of 80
